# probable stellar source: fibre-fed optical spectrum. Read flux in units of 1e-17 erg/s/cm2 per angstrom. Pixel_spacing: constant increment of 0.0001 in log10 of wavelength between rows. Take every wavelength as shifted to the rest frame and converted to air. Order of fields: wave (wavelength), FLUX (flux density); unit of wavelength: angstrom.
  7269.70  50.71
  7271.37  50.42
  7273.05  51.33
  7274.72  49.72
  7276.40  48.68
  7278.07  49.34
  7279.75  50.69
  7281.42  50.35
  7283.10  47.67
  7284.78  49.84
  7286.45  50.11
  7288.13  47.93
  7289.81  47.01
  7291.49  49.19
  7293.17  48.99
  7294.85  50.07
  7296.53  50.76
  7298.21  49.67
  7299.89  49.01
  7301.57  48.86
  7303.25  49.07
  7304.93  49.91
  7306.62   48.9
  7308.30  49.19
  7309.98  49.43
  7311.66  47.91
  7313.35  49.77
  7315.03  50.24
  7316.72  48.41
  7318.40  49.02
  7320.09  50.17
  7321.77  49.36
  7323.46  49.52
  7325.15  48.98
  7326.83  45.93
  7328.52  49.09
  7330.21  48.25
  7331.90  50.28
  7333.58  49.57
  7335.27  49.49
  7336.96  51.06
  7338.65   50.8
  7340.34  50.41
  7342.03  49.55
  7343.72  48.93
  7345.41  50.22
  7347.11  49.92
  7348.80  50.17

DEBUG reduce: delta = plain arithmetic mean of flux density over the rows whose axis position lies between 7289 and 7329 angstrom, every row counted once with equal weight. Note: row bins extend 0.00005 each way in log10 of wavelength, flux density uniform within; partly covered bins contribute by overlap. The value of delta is 49.1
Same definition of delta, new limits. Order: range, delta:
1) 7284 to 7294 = 48.8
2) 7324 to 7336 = 48.8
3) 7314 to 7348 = 49.5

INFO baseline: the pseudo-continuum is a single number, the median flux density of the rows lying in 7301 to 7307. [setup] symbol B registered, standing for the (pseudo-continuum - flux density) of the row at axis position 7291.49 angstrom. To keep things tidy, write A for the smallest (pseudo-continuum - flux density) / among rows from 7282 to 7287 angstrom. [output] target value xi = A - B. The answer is -0.9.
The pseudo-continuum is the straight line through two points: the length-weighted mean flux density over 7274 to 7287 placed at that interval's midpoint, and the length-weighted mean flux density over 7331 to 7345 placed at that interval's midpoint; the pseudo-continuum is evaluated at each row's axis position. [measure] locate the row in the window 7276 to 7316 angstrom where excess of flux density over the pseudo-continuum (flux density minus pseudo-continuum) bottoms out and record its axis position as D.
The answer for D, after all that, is 7289.81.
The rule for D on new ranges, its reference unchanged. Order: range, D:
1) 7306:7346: 7326.83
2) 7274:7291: 7289.81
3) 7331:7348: 7343.72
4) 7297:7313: 7311.66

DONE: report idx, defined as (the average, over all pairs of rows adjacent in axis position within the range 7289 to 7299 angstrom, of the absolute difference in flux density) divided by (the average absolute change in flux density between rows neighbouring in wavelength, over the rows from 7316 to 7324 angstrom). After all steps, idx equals 1.5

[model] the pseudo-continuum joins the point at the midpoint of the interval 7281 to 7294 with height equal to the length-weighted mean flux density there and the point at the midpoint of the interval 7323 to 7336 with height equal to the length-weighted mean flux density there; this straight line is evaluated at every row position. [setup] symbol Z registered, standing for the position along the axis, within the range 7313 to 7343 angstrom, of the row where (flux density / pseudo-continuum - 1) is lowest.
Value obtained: 7326.83 angstrom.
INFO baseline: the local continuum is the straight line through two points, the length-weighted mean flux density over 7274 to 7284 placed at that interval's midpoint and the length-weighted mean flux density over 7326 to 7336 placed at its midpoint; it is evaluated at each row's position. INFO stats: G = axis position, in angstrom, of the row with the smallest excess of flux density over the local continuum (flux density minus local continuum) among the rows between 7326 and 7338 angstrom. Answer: 7326.83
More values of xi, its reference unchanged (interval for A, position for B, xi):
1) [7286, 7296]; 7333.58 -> -0.5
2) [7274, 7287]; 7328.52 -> -1.6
